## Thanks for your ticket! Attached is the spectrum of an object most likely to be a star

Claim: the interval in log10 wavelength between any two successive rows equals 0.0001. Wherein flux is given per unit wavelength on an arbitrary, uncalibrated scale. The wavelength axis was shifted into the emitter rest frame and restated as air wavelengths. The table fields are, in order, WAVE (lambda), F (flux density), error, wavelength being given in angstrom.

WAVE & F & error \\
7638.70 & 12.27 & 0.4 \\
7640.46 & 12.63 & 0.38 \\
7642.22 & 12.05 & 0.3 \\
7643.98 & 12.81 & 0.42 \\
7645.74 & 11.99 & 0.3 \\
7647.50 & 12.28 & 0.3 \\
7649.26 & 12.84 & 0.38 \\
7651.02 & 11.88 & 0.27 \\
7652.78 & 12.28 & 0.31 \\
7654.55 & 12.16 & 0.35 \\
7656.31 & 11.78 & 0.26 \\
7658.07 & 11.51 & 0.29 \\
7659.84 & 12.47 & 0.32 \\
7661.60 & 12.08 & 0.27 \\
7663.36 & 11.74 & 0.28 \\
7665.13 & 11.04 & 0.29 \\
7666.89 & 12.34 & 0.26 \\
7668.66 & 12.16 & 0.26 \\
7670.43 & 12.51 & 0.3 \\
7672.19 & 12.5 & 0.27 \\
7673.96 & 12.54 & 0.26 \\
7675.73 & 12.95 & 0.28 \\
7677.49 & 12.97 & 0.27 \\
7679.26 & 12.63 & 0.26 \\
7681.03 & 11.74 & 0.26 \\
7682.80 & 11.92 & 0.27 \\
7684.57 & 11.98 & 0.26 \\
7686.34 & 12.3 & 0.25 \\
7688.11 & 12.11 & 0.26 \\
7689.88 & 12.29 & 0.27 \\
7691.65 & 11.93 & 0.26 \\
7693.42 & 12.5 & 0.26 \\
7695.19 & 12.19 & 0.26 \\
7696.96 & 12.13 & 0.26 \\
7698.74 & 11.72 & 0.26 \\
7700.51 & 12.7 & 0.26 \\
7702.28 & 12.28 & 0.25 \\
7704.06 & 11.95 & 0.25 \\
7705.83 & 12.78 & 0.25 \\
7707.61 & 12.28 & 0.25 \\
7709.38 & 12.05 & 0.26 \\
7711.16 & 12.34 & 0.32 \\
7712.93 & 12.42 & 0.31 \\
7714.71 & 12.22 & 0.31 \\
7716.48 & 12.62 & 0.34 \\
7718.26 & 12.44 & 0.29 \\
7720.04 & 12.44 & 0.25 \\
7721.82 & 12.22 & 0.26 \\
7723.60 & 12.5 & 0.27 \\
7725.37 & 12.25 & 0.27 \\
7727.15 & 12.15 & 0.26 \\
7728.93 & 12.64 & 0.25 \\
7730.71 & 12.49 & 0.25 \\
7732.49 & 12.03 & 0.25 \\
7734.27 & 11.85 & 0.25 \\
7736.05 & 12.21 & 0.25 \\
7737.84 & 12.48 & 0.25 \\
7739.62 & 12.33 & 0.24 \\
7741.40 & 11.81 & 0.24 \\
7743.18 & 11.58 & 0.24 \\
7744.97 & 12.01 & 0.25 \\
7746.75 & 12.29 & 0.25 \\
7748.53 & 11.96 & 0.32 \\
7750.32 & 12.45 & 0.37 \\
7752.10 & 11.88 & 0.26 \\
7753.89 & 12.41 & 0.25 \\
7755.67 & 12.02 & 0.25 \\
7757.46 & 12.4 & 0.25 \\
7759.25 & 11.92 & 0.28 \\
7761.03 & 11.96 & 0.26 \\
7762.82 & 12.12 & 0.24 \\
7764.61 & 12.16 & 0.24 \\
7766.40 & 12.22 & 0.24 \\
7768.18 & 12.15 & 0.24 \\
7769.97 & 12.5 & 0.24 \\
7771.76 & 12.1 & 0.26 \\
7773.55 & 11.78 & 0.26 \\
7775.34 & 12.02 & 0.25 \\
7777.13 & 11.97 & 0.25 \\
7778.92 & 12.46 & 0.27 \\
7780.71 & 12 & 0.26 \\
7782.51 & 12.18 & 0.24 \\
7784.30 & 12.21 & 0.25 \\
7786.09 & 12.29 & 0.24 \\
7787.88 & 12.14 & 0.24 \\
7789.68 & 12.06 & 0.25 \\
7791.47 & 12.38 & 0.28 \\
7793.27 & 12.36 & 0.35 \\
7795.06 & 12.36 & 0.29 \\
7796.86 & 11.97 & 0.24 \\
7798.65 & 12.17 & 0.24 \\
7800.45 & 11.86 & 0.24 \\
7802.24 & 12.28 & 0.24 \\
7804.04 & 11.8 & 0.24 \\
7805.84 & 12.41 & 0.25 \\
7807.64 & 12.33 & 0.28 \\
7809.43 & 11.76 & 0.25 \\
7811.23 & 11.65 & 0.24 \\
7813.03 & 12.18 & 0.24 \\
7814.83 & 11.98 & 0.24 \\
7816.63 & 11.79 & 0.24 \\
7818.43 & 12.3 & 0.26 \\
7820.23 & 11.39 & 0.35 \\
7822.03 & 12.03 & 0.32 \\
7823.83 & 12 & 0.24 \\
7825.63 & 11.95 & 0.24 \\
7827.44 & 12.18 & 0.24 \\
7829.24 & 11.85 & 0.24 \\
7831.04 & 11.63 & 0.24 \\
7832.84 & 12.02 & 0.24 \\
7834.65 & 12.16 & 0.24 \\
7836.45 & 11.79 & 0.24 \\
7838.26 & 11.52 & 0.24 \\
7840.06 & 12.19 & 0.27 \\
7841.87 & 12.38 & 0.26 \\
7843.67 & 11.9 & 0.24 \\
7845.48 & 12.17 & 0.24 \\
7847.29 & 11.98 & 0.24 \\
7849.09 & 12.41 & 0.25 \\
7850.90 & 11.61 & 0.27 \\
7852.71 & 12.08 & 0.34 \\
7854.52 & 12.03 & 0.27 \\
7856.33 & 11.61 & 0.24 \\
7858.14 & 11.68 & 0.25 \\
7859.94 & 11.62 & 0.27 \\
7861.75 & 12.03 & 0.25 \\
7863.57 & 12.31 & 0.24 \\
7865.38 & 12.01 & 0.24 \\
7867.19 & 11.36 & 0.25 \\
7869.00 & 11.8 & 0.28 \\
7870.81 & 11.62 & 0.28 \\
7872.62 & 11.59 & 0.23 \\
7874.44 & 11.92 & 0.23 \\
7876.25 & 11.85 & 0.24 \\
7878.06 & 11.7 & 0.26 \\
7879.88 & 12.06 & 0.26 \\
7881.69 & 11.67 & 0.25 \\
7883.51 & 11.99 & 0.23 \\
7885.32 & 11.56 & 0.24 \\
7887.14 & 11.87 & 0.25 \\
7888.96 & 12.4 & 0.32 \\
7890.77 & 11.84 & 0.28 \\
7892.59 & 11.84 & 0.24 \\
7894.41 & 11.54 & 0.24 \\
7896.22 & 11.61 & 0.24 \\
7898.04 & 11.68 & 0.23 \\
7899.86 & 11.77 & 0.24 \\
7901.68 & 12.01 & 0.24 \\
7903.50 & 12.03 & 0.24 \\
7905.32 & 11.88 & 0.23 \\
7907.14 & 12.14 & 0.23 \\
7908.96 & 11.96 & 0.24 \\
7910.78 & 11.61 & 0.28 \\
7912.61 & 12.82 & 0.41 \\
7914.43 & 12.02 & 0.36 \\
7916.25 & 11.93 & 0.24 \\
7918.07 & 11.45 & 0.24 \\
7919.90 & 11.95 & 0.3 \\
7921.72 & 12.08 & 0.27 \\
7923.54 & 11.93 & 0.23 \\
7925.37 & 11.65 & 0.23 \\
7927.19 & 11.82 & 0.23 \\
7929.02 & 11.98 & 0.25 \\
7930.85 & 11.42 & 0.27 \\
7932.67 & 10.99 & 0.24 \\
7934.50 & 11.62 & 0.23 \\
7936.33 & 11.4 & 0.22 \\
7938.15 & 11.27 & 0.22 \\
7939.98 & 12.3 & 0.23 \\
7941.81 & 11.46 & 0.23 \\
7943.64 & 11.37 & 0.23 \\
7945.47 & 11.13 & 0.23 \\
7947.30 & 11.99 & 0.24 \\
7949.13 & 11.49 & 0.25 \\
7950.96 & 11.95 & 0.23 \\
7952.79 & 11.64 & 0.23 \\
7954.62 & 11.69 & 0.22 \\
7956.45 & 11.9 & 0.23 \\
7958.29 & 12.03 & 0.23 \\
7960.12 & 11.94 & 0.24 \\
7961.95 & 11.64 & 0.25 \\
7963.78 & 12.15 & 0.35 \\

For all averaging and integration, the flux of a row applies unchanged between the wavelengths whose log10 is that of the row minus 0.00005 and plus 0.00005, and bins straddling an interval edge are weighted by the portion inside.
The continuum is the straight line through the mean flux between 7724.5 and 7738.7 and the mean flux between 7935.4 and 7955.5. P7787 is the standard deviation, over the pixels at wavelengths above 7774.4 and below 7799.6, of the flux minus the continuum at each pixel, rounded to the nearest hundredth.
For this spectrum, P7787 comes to 0.17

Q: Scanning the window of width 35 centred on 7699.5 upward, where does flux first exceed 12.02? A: 7686.34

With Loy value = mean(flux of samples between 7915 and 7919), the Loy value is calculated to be 11.7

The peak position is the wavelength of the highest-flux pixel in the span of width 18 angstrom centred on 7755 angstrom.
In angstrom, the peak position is 7750.32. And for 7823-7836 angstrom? 7827.44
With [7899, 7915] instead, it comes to 7912.61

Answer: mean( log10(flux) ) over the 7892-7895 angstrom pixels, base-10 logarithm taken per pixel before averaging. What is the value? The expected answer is 1.07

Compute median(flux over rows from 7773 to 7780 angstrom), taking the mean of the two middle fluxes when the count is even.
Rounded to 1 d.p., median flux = 12.0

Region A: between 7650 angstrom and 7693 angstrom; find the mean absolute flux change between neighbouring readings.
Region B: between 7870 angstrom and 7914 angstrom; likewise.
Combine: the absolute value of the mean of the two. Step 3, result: 0.322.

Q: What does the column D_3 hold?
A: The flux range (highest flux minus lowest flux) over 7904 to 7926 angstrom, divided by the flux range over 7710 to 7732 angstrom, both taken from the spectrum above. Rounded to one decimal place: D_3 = 2.8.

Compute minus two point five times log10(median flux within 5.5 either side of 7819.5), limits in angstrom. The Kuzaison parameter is -2.70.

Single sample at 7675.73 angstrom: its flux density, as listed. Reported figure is 12.95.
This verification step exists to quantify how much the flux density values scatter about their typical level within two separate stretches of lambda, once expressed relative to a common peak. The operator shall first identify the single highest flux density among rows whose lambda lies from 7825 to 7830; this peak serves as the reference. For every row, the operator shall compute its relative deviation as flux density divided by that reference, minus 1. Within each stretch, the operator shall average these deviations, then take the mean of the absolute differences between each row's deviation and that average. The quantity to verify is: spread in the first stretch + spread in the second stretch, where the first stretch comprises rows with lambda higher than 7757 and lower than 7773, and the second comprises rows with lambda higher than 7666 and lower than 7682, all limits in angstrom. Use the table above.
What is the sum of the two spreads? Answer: 0.033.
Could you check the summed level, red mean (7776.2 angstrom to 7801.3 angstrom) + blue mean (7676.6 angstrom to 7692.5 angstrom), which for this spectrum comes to 24.4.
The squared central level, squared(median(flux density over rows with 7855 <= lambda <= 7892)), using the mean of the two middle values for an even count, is 140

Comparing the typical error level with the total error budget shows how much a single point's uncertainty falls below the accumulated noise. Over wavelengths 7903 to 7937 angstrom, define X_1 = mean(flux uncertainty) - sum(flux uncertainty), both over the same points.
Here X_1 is -4.68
